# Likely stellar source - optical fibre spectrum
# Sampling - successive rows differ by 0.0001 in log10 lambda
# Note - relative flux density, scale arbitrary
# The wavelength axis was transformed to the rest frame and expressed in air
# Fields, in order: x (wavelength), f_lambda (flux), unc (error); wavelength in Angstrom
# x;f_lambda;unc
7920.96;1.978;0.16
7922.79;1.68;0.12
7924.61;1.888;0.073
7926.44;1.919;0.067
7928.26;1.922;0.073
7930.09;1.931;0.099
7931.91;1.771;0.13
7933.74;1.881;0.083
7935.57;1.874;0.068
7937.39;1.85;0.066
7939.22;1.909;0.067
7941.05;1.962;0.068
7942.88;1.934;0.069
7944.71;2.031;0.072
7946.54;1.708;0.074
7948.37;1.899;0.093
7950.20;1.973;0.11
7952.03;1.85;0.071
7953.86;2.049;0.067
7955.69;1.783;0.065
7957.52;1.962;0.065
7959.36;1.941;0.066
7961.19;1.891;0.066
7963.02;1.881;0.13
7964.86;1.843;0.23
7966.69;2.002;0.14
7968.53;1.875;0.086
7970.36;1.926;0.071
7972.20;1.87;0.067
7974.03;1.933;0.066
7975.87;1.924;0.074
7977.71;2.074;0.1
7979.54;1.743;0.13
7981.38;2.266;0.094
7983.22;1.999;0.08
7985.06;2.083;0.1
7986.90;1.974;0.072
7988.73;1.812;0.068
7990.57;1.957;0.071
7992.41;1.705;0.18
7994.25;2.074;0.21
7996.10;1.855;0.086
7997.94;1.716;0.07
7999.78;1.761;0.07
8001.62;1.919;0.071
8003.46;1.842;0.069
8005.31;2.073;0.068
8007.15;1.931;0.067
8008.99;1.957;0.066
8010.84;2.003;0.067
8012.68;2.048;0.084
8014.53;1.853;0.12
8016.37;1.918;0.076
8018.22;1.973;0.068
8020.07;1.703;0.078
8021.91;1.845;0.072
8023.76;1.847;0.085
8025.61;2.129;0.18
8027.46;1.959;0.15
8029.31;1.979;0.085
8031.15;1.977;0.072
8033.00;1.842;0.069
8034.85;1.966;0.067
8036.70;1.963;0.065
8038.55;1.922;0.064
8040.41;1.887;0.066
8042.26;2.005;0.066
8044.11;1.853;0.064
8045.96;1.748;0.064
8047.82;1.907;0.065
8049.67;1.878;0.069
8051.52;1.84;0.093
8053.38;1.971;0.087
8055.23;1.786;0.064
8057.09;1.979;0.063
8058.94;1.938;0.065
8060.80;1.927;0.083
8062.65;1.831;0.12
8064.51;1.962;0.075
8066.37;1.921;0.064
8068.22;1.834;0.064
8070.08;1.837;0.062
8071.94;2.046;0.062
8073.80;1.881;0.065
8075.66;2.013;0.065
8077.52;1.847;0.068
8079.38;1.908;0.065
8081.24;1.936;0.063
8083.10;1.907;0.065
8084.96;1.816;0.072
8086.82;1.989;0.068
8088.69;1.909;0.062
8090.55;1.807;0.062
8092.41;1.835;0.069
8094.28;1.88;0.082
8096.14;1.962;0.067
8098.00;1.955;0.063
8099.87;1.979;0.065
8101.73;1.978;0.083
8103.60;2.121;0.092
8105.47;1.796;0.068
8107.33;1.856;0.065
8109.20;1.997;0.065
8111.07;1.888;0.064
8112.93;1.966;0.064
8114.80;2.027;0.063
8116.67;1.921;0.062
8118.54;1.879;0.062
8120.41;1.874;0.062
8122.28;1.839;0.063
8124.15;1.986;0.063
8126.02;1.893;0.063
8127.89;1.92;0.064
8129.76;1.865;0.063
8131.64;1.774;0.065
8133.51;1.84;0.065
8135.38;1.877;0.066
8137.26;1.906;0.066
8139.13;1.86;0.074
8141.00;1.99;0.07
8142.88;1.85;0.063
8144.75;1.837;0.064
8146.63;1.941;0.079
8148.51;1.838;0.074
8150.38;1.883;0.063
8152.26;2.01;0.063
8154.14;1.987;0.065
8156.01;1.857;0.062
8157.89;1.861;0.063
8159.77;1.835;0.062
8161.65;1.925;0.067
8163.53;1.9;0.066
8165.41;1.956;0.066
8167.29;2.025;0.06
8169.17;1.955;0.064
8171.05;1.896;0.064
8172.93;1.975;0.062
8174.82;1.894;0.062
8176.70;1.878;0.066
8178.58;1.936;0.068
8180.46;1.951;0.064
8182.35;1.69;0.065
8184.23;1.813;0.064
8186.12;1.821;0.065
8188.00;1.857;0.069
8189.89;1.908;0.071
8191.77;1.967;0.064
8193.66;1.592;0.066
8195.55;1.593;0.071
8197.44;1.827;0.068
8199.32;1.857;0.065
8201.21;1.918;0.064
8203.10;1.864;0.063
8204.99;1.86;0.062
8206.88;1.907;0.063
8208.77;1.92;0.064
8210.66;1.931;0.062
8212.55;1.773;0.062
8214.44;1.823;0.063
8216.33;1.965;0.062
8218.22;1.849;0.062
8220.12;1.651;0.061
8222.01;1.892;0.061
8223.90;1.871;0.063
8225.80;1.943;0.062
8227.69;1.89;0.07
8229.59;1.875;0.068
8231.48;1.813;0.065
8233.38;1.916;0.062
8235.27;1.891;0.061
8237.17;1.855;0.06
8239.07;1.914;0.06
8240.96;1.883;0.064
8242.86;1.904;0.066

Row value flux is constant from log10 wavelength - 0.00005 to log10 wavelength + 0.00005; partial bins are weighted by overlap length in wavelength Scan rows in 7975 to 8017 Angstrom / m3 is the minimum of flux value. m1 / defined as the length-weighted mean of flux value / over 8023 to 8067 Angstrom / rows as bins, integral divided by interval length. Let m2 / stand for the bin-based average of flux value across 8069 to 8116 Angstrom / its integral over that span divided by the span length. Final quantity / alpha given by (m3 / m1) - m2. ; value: -1.04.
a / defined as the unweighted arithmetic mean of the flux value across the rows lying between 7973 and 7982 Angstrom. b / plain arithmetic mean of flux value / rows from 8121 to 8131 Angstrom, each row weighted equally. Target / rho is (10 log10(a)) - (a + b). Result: -0.90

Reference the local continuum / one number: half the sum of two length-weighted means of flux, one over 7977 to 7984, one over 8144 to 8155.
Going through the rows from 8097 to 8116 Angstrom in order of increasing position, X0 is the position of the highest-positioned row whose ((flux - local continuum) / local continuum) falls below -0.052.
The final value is 8107.33 Angstrom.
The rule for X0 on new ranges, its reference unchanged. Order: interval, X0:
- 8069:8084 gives 8077.52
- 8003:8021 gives 8020.07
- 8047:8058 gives 8055.23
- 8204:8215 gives 8214.44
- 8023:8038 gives 8033.00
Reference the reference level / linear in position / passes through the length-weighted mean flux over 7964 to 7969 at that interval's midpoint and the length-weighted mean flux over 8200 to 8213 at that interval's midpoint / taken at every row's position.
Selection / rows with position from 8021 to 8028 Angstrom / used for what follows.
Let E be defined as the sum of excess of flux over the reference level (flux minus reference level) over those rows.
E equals 0.16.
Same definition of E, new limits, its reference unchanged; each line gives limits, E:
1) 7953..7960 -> 0.09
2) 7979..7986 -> 0.46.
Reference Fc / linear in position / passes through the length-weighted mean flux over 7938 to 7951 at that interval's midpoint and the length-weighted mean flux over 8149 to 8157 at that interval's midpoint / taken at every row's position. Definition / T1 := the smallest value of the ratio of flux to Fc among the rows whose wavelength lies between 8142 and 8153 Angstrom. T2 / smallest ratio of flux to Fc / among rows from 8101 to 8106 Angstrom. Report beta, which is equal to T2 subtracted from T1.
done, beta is 0.020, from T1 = 0.952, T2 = 0.932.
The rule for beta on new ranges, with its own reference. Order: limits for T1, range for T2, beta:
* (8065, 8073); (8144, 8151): 0.001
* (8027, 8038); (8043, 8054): 0.049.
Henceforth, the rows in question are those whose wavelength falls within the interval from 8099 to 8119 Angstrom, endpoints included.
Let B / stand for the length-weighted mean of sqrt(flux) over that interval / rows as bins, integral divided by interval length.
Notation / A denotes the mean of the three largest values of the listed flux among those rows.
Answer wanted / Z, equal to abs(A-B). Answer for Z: 0.65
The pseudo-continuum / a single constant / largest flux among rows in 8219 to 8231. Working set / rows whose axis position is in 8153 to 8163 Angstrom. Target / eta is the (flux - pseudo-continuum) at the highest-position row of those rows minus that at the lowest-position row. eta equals -0.06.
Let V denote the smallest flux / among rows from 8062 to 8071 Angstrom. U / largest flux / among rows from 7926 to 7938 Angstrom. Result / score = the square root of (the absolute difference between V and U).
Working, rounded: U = 1.931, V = 1.831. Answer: 0.32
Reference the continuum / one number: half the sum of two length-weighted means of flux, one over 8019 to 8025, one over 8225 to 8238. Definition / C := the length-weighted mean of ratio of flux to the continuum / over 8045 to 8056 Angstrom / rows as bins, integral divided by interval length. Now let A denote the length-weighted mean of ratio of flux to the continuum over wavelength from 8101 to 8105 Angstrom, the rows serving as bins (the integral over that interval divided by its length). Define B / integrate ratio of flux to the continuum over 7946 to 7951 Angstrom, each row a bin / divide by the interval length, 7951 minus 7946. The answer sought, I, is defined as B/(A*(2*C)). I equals 0.461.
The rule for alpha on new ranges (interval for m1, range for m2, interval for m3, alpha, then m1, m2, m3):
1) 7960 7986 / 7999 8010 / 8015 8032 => -1.04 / 1.951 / 1.916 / 1.703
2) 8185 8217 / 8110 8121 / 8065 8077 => -0.93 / 1.845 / 1.928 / 1.834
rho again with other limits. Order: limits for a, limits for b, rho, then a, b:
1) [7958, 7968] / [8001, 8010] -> -1.04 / 1.91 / 1.94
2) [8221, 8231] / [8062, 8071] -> -1.00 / 1.89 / 1.88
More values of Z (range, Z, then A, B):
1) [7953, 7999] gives 0.75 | 2.141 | 1.39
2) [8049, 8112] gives 0.68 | 2.060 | 1.38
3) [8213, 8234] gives 0.58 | 1.941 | 1.36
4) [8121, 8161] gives 0.62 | 1.996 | 1.37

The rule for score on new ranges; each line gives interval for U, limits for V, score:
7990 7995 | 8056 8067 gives 0.49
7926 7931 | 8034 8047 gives 0.43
